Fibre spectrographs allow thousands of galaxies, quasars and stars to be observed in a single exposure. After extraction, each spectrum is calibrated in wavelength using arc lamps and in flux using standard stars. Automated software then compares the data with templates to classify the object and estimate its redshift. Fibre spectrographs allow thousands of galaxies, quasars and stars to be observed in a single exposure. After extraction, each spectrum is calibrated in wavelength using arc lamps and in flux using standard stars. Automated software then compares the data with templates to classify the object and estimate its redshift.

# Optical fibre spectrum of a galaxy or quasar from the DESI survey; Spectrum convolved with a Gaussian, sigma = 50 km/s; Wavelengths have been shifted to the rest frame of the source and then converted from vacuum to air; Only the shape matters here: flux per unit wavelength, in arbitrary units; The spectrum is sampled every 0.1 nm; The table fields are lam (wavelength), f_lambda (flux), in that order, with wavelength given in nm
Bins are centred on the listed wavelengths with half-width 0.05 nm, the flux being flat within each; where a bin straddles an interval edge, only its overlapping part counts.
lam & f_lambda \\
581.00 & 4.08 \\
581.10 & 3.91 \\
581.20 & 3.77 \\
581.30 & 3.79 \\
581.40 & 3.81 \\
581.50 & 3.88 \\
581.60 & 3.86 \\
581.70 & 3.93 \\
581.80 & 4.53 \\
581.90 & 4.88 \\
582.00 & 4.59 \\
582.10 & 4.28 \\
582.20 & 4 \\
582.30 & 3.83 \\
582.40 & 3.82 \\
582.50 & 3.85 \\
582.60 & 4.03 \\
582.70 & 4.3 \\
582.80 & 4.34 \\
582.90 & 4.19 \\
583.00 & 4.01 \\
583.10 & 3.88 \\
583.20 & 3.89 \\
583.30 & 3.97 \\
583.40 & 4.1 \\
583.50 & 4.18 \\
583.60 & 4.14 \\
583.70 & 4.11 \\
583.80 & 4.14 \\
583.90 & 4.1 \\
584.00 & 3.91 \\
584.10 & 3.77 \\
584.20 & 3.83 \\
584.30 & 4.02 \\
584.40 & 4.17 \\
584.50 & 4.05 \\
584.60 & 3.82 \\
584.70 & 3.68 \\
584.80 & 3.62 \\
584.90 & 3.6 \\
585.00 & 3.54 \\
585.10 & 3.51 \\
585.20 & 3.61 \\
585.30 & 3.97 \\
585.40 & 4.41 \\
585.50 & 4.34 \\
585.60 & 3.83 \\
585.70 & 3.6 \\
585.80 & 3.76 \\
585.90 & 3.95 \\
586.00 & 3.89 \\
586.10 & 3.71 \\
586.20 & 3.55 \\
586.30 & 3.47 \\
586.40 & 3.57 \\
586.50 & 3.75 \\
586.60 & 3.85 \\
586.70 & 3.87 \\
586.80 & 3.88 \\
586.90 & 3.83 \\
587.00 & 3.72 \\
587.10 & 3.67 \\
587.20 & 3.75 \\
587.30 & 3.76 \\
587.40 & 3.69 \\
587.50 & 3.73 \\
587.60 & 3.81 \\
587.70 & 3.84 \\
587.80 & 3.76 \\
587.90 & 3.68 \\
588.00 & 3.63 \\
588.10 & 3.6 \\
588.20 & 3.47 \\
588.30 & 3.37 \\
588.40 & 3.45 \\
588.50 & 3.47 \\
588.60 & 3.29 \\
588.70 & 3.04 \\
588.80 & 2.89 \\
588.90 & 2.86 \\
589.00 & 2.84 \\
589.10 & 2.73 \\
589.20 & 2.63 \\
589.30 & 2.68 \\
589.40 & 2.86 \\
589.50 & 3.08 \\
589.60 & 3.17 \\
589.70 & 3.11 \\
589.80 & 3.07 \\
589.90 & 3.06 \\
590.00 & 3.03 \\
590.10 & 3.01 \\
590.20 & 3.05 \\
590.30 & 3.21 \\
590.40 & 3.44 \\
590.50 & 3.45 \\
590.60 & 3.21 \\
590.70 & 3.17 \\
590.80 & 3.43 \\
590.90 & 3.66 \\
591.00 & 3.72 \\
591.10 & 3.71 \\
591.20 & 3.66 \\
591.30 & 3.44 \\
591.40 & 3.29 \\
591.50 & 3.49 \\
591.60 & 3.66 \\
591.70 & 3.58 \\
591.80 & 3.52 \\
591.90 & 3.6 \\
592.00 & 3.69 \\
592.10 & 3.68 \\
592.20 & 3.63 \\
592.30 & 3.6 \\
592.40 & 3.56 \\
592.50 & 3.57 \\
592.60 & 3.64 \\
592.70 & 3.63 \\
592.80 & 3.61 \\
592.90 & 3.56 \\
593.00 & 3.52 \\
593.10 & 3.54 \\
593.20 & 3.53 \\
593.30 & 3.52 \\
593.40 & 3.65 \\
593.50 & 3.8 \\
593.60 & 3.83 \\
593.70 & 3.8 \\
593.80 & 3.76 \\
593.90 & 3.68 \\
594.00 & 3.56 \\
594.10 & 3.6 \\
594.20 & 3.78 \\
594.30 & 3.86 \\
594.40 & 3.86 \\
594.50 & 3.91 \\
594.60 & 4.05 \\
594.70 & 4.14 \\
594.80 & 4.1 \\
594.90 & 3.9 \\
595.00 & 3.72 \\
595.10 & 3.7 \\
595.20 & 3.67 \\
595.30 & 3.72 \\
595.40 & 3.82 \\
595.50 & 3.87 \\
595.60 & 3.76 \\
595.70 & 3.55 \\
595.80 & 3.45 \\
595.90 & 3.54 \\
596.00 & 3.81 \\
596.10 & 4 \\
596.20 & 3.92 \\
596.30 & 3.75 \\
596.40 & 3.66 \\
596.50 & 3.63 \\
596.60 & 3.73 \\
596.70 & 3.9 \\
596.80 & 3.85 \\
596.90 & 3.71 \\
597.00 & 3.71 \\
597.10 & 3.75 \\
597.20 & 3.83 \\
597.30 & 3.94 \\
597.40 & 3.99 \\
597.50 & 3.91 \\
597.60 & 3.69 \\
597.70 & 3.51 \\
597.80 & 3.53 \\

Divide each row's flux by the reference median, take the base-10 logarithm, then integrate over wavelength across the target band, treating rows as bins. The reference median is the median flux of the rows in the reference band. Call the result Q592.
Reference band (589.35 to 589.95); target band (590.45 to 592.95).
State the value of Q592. 0.16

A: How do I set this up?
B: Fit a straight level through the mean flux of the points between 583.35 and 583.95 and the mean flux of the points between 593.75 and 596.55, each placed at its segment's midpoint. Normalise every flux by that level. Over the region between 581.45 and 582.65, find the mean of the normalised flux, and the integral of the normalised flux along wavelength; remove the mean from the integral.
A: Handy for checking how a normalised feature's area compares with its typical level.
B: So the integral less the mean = 0.197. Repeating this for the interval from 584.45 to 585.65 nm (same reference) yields 0.188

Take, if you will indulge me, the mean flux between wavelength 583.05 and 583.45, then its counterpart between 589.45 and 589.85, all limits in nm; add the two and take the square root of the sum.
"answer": 2.66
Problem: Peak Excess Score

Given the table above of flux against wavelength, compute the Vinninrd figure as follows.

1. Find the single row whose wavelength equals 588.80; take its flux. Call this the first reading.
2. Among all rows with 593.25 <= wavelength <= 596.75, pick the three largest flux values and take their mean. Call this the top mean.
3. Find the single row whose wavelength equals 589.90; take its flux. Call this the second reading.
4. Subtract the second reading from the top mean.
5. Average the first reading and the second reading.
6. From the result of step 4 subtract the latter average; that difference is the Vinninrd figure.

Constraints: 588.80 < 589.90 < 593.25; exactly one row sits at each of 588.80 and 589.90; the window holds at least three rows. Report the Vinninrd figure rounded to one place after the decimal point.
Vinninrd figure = -1.9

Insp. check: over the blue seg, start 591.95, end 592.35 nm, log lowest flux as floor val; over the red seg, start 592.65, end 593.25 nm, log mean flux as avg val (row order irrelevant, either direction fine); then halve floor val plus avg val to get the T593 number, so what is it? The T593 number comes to 3.58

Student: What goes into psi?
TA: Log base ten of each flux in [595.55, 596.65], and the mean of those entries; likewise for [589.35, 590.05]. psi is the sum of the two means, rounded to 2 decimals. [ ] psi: 1.05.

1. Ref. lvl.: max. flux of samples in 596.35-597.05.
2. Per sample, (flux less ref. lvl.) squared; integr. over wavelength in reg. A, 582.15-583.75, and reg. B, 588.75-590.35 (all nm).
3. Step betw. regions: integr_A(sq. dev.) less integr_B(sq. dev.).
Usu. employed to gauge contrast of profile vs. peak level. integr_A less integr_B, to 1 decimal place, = -1.4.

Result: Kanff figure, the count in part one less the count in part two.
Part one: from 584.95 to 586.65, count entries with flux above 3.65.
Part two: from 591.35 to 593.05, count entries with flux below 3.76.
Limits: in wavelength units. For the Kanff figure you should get -7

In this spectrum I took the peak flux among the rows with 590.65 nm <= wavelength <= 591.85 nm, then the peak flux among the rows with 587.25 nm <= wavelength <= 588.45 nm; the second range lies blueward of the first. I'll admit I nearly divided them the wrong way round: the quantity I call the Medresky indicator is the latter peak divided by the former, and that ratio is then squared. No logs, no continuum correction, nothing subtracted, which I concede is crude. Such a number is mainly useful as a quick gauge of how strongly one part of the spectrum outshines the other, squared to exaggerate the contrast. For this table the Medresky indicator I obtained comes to 1.07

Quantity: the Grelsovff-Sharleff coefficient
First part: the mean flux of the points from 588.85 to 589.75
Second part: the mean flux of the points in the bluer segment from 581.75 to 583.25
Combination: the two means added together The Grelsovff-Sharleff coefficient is 7.0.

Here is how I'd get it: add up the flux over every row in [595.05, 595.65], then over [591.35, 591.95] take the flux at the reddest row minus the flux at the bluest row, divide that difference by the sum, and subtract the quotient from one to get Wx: 0.986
